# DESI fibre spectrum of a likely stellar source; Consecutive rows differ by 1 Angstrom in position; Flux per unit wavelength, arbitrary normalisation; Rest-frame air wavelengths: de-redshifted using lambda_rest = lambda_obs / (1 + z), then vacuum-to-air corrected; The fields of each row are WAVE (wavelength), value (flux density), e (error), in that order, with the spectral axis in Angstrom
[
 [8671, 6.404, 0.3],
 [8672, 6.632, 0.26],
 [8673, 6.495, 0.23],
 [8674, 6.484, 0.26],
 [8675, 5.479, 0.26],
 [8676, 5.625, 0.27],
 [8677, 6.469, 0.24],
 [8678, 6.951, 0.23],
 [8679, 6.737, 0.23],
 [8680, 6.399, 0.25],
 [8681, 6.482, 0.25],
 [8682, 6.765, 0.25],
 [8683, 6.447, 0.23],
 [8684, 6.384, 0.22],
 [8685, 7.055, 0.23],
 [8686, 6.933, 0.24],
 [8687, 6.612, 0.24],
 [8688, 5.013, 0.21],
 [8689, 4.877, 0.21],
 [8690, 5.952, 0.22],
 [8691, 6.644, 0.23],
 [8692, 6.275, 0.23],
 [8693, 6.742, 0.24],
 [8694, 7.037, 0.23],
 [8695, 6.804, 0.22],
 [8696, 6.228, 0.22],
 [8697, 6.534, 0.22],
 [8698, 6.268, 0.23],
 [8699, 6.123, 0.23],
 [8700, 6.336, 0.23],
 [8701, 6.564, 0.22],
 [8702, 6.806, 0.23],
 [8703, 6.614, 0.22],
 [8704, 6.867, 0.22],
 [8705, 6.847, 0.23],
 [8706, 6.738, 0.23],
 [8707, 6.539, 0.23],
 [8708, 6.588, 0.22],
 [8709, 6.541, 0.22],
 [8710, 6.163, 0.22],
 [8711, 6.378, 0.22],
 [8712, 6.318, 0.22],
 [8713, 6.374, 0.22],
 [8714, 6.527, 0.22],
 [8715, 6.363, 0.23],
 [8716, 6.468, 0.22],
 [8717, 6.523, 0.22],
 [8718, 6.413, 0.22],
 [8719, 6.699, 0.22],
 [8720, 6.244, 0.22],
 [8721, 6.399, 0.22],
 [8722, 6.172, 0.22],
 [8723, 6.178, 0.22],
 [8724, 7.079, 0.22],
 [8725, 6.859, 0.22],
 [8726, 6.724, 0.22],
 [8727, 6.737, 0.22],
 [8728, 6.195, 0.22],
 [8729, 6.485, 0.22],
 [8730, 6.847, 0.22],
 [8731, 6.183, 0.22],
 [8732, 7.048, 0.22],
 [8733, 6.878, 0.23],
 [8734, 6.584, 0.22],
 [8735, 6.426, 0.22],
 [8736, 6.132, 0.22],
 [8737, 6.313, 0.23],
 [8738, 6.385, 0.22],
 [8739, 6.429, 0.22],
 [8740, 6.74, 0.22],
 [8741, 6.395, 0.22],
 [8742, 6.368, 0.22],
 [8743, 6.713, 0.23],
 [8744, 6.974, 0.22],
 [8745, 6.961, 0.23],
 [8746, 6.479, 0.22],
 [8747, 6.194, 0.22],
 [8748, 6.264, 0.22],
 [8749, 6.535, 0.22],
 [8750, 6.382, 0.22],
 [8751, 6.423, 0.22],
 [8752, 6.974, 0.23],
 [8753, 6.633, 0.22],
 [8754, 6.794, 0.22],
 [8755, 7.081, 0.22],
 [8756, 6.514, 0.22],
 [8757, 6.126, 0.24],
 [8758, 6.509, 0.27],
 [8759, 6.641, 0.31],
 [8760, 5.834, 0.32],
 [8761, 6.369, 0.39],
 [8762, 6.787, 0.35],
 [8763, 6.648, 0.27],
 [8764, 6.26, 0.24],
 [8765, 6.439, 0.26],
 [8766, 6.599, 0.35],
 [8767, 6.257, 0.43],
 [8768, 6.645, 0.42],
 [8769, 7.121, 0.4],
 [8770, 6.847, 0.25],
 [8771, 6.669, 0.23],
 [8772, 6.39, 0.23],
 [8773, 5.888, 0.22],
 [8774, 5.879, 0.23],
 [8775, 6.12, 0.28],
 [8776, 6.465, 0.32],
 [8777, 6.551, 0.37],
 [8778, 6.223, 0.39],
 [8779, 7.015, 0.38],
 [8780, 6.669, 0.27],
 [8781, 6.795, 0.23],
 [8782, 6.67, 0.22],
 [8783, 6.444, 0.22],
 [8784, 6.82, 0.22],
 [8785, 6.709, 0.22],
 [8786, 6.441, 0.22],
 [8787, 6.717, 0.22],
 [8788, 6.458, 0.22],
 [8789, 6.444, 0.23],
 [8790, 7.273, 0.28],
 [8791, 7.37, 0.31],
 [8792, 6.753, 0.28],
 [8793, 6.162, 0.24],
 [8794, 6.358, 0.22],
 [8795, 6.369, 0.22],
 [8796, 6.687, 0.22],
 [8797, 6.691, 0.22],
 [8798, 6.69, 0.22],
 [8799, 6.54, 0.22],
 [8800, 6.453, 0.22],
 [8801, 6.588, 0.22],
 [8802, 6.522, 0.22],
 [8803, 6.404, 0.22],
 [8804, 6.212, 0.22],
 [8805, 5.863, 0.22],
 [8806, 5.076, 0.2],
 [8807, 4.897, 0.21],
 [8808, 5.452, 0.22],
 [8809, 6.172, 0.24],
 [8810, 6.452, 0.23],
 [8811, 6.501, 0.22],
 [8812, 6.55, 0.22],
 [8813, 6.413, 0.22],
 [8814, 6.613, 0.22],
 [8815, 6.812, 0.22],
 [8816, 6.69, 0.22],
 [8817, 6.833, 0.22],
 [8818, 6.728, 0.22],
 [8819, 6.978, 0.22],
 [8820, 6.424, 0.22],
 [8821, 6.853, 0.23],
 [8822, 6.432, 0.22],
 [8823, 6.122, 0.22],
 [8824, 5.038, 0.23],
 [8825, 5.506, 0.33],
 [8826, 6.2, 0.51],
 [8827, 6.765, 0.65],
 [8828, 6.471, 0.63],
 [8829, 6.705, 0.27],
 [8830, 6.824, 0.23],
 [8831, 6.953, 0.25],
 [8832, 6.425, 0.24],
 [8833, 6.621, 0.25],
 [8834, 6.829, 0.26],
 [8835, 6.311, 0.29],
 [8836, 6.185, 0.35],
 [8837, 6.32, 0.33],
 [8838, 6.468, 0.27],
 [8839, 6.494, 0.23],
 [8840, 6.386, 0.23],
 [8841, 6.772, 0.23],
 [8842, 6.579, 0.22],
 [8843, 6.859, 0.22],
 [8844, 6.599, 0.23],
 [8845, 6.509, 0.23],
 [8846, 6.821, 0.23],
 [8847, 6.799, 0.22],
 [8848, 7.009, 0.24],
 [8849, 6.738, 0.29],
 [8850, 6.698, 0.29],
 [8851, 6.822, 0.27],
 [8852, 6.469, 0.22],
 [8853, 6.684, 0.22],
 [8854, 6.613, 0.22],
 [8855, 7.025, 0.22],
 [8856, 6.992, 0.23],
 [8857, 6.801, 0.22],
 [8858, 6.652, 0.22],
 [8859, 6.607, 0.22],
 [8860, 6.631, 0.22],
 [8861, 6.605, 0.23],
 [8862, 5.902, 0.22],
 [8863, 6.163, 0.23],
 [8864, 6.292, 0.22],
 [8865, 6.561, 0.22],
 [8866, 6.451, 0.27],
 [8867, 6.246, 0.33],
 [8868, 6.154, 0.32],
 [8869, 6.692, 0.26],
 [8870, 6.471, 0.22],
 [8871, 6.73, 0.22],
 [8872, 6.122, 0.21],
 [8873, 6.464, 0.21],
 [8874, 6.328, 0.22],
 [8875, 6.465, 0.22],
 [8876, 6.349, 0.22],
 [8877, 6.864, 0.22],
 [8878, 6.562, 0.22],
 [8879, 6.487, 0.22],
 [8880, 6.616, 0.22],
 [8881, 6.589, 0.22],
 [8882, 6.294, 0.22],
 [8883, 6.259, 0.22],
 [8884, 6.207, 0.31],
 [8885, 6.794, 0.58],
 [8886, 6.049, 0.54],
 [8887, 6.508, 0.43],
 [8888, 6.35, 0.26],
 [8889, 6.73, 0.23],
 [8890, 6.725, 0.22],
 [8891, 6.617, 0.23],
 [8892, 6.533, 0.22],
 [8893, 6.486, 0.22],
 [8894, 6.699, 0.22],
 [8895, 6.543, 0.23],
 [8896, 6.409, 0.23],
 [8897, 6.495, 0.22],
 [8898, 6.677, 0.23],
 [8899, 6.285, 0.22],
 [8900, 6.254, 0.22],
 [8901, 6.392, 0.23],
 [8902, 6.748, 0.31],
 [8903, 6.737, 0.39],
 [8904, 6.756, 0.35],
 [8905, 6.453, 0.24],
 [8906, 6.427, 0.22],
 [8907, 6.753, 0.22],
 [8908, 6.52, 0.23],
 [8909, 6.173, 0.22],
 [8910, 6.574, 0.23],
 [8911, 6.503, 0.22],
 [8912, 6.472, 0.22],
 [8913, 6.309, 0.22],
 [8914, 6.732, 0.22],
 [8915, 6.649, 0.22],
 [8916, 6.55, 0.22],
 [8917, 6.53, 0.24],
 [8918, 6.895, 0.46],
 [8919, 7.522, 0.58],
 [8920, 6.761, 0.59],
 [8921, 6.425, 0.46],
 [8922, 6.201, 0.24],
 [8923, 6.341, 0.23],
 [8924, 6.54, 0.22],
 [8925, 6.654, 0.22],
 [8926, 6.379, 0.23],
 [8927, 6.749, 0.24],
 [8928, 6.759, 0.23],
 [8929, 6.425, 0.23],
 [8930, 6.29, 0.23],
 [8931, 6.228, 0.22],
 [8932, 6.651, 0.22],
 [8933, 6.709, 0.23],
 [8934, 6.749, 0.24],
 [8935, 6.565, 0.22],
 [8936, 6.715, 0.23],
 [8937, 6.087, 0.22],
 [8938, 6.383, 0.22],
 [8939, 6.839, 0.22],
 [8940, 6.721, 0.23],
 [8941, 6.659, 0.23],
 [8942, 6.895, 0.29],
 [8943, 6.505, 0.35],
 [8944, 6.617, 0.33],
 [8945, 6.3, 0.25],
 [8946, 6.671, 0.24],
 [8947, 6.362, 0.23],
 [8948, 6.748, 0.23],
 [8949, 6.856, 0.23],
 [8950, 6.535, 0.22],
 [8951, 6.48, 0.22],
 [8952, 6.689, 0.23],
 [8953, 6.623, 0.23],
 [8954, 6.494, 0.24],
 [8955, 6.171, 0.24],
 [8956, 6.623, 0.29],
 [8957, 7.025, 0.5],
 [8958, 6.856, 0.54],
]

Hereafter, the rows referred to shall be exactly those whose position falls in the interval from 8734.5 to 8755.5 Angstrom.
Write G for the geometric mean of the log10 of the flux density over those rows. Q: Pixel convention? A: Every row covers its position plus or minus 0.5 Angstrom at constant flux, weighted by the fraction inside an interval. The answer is 0.816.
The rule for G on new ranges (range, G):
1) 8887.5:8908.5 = 0.816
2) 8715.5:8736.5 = 0.815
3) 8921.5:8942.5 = 0.816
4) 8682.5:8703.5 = 0.803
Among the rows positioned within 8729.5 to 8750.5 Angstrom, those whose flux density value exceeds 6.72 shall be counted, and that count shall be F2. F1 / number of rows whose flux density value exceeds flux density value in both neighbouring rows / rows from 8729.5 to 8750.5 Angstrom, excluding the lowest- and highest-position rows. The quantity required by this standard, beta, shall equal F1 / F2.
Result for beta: 0.7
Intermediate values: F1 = 4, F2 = 6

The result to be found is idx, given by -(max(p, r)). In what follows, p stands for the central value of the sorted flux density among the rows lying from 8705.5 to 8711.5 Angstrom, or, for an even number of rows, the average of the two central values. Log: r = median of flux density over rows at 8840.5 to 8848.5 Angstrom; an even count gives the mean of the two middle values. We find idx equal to -6.79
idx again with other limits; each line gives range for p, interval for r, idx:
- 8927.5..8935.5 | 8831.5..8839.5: -6.61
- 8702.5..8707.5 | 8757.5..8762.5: -6.74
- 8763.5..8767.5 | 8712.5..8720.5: -6.44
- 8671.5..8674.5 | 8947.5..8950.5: -6.75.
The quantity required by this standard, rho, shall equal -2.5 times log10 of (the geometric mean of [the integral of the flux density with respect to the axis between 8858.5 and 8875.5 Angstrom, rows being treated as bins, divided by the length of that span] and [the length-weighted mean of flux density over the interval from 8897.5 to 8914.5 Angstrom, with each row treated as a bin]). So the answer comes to -2.03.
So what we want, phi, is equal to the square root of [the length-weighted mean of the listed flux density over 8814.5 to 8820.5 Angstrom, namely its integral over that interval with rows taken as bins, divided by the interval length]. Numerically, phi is 2.60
